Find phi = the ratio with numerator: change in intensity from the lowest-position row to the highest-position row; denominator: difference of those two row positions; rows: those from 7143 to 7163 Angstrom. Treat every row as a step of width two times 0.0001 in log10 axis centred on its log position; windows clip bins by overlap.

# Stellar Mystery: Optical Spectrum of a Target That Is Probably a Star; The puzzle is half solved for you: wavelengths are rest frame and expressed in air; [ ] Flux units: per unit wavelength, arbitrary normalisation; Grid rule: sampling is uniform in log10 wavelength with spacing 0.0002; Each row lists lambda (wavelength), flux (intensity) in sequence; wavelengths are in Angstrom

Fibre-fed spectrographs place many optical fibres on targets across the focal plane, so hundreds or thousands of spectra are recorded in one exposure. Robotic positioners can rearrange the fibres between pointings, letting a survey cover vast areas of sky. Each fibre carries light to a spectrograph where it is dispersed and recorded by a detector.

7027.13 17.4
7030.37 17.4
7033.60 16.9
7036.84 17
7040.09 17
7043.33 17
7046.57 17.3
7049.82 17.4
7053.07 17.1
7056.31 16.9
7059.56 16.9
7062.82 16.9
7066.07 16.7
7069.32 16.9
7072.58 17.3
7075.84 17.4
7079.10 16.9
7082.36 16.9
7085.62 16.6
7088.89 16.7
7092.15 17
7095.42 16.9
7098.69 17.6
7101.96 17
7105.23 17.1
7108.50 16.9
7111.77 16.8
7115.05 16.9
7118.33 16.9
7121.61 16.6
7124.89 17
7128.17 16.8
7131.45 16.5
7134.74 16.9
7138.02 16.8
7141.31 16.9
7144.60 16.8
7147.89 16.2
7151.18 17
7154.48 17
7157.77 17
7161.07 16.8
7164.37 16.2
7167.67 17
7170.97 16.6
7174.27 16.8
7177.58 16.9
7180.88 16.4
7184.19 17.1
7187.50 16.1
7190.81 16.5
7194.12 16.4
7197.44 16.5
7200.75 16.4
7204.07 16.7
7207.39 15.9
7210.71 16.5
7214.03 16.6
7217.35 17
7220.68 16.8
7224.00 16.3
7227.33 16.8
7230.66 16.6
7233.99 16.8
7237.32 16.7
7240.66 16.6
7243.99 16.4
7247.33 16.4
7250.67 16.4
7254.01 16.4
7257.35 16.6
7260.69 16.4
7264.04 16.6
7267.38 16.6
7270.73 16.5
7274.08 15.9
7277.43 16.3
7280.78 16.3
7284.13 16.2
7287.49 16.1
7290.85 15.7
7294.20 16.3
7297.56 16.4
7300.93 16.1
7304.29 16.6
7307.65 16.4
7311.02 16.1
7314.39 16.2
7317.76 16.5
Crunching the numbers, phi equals 0.000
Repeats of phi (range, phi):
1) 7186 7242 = 0.009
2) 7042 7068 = -0.013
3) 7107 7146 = -0.003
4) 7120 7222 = 0.002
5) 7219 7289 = -0.010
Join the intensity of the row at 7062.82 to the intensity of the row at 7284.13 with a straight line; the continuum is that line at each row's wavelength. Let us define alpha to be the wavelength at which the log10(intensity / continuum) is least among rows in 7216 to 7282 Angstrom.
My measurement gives 7274.08 Angstrom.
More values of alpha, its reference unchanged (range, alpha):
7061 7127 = 7085.62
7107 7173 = 7147.89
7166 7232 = 7207.39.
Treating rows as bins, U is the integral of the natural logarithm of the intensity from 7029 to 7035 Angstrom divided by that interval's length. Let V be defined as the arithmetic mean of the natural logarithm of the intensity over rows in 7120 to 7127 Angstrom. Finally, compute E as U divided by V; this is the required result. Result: 1.01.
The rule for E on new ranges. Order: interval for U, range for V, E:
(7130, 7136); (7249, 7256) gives 1.01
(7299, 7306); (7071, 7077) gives 0.98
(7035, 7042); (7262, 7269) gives 1.01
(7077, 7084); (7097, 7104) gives 0.99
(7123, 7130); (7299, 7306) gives 1.01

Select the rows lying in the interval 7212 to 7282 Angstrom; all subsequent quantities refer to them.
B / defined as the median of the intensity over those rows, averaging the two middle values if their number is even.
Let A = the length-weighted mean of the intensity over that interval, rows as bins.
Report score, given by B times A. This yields 274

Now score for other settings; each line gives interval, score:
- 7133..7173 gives 283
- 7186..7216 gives 271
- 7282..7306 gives 263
